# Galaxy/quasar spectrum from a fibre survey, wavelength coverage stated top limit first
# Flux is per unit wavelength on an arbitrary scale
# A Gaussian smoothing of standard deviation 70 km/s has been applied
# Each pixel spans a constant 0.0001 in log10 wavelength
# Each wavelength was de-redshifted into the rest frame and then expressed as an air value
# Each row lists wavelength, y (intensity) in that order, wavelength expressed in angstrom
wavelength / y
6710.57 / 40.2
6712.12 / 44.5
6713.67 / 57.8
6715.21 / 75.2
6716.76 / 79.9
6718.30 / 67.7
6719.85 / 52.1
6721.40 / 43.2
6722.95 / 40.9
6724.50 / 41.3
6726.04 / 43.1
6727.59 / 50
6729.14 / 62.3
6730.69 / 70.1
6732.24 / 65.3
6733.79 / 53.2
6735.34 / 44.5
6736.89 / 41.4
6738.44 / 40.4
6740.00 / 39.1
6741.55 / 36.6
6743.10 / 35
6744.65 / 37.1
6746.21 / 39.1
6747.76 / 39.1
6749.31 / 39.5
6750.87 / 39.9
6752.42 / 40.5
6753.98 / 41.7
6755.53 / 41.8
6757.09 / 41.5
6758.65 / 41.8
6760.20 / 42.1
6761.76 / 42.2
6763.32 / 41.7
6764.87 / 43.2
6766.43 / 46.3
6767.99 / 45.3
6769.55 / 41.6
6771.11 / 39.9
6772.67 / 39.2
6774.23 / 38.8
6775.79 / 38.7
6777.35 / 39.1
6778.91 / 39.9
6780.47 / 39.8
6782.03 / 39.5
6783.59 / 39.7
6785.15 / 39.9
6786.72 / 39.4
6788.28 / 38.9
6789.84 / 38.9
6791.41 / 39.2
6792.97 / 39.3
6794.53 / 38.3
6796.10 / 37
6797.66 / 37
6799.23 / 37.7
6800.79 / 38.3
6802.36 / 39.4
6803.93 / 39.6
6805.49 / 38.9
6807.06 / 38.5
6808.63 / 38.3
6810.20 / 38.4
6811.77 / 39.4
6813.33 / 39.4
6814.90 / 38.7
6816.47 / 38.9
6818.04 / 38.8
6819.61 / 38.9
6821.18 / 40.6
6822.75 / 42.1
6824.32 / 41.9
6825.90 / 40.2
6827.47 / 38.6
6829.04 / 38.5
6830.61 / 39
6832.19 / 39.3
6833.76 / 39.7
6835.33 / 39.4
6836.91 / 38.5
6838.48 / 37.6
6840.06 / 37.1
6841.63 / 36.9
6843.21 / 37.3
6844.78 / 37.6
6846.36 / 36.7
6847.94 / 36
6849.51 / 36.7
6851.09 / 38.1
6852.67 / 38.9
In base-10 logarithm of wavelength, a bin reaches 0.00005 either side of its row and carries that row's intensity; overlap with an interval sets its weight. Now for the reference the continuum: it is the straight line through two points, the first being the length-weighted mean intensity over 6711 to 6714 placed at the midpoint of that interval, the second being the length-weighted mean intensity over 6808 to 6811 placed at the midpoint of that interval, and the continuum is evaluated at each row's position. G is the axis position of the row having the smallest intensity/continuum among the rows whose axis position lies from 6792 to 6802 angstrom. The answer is 6796.10 angstrom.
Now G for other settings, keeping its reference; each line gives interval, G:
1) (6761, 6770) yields 6763.32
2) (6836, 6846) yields 6841.63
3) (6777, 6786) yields 6777.35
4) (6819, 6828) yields 6819.61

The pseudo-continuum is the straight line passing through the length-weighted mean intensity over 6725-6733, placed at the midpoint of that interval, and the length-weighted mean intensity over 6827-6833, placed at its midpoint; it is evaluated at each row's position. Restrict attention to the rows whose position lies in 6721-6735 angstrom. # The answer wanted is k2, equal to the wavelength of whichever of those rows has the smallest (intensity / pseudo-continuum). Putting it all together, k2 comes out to 6722.95 angstrom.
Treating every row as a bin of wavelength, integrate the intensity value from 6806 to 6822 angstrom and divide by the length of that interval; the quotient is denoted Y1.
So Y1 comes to 39.0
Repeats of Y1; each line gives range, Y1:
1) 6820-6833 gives 40.0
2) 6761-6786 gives 40.9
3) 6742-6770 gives 41.0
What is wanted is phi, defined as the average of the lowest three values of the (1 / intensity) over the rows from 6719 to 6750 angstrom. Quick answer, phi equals 0.015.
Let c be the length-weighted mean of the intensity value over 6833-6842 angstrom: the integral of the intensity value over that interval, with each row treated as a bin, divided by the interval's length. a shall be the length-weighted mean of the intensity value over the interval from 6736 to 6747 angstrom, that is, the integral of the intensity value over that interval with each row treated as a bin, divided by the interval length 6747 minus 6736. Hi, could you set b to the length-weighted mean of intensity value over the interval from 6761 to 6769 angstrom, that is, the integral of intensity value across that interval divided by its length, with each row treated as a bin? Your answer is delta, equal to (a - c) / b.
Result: 0.00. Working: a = 38.4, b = 44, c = 38.3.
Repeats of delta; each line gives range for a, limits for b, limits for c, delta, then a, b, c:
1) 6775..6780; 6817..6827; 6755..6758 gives -0.06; 39.3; 40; 41.5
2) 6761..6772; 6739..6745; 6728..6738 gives -0.34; 42.8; 37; 55.4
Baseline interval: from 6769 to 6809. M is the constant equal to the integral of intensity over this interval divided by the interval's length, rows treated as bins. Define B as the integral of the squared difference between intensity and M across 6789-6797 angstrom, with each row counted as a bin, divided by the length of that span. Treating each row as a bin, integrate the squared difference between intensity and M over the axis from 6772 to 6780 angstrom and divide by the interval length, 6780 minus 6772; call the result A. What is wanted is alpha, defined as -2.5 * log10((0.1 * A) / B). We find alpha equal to 4.2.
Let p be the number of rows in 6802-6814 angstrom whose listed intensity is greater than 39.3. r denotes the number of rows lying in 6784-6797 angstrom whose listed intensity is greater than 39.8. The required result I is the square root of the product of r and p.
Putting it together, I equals 2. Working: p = 4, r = 1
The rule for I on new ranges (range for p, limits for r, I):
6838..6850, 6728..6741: 0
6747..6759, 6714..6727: 7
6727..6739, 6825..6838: 3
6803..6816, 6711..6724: 5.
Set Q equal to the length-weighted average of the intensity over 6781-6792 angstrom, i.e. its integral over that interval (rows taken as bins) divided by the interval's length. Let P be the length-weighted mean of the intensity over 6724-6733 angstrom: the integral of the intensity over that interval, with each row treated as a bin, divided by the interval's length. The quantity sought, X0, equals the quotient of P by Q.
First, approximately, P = 55.8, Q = 39.4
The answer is 1.42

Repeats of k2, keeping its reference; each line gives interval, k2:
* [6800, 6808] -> 6800.79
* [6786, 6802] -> 6796.10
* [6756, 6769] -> 6757.09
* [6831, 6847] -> 6840.06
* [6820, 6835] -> 6827.47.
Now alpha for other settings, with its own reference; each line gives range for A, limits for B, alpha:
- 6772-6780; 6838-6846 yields 5.5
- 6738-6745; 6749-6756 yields 2.0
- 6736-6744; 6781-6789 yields -0.7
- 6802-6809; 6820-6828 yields 5.6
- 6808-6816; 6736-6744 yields 6.0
